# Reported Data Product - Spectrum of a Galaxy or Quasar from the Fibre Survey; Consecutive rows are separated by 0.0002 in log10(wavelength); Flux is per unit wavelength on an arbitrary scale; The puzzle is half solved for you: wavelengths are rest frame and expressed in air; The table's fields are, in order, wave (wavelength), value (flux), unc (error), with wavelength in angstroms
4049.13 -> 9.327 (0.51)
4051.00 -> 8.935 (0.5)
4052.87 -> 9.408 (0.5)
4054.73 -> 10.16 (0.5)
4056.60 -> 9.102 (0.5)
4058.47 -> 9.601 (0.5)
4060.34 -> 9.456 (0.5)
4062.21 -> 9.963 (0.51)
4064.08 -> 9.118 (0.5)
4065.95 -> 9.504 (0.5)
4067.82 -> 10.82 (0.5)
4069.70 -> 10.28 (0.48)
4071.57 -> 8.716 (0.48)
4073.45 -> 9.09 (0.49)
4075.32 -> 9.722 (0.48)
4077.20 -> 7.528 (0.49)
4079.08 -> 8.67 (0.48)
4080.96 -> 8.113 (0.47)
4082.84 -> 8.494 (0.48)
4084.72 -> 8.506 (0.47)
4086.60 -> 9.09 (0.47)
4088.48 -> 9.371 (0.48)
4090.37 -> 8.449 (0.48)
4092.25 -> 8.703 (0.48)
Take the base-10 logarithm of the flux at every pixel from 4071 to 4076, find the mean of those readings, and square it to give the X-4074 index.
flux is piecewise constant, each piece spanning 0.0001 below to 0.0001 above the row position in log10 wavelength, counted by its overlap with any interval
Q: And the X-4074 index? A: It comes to 0.93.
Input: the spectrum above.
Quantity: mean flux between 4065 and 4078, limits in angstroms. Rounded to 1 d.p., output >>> 9.4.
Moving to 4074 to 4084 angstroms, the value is 8.5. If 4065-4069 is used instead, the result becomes 10.2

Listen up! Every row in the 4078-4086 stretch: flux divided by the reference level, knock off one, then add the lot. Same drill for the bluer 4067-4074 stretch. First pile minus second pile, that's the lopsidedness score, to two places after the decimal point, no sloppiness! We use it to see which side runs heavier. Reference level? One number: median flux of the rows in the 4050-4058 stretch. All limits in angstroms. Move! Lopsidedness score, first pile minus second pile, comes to -0.55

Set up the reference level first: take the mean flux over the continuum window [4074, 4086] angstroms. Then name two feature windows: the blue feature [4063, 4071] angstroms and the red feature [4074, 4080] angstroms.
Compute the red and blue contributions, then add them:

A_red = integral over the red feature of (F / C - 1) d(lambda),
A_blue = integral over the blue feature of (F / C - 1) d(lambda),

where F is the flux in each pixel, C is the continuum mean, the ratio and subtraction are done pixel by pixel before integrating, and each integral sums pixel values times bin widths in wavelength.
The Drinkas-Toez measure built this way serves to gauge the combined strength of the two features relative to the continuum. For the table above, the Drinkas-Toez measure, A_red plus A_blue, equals 1.3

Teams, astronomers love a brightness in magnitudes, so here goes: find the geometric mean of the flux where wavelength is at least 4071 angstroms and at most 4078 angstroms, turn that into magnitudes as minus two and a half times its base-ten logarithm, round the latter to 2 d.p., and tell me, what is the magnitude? -2.35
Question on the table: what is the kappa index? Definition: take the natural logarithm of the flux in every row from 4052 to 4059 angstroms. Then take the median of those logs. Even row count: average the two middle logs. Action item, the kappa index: 2.252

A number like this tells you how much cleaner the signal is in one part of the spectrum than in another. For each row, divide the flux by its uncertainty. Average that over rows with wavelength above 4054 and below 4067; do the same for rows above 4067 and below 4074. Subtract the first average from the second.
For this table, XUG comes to 0.9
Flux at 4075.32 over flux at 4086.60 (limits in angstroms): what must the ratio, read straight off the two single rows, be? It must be 1.07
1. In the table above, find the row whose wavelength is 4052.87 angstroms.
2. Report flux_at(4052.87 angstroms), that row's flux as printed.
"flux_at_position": 9.408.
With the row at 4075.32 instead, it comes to 9.722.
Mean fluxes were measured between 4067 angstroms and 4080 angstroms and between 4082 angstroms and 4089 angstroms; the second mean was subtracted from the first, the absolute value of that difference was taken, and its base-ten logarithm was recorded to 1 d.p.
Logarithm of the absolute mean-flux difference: -0.4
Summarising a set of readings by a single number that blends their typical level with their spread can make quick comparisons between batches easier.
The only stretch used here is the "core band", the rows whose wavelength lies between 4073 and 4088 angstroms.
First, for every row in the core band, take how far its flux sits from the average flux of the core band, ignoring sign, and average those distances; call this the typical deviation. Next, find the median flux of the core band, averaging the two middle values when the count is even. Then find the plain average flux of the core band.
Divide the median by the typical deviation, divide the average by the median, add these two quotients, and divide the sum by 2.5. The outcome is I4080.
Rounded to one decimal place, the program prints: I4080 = 7.4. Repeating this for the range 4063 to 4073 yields 5.9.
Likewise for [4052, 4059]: 12.6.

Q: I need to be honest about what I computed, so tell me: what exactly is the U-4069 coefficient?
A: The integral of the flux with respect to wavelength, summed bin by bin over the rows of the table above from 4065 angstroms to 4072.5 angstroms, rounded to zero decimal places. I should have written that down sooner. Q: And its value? 74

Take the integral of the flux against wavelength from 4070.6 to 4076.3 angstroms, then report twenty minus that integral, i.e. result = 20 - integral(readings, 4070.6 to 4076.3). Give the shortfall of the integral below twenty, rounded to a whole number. -32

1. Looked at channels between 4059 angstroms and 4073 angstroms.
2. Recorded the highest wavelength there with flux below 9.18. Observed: 4071.57 angstroms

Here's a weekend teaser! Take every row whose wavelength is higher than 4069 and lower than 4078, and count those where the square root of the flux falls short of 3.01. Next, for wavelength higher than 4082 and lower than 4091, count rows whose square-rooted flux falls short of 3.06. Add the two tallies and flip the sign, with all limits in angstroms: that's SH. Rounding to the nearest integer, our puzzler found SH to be -6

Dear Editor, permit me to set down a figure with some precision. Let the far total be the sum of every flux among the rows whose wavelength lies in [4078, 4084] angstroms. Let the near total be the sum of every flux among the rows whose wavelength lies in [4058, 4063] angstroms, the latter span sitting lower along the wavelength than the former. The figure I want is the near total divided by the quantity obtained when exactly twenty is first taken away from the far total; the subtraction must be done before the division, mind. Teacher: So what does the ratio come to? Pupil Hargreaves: 5.5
